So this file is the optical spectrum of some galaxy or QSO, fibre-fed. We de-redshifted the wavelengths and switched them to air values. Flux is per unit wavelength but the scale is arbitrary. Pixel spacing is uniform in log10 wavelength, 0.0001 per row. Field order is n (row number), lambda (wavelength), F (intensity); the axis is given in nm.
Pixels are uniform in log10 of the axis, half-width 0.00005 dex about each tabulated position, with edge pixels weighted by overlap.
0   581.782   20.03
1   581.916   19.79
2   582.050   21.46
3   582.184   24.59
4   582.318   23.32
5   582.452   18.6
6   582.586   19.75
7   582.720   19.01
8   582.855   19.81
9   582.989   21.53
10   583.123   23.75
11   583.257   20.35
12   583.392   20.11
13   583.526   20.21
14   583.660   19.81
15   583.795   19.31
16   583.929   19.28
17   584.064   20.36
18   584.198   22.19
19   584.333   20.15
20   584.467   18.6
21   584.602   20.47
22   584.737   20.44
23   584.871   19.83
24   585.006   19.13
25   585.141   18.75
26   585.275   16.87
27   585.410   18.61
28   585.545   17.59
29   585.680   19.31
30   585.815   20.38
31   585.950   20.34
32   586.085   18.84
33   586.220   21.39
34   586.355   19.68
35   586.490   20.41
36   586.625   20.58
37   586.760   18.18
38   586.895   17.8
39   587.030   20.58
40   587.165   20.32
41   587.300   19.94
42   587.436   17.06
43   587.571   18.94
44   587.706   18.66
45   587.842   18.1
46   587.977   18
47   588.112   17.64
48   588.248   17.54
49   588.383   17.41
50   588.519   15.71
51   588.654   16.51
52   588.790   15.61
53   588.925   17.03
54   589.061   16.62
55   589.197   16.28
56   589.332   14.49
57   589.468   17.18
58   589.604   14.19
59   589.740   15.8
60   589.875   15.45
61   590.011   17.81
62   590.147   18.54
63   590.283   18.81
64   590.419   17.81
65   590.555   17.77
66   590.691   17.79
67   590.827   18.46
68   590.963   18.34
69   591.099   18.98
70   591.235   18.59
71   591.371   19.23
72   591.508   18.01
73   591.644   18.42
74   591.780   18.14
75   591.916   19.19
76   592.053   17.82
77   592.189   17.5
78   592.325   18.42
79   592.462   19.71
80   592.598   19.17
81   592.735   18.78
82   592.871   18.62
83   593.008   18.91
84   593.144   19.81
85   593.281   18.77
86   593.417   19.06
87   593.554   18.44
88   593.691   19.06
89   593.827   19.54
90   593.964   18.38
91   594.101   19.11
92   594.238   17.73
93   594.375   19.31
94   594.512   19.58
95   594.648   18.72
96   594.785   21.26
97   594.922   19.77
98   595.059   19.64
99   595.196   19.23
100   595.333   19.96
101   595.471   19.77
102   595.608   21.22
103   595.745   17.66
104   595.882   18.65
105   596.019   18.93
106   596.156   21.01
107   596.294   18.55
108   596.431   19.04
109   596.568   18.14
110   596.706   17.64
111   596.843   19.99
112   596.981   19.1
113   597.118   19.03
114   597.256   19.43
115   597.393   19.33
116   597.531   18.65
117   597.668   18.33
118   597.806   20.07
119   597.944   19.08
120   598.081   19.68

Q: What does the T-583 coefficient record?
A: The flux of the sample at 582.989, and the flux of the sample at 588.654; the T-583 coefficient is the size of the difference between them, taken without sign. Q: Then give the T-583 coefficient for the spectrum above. 5.0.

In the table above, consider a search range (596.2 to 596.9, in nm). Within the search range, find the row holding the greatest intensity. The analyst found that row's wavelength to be 596.843 nm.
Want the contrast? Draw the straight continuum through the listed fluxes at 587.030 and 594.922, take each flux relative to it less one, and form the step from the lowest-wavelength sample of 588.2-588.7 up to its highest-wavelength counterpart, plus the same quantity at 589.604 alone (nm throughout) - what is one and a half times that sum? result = -0.53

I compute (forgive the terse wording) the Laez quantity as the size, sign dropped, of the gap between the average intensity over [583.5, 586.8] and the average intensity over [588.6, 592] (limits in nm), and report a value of 2.2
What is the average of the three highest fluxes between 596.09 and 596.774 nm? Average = 19.5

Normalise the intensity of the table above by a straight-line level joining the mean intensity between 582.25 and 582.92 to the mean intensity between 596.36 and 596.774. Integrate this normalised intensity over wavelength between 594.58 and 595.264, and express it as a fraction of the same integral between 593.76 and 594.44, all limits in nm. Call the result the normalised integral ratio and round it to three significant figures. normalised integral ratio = 1.06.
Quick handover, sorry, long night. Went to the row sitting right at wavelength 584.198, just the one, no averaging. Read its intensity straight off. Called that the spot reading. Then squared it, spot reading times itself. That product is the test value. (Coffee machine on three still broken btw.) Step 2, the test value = 492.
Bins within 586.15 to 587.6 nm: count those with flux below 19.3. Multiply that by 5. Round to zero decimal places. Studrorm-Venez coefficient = 20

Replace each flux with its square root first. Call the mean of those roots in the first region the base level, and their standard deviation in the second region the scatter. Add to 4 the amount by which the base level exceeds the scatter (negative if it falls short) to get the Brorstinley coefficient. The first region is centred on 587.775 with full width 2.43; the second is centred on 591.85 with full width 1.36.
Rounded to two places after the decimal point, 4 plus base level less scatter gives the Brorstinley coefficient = 8.17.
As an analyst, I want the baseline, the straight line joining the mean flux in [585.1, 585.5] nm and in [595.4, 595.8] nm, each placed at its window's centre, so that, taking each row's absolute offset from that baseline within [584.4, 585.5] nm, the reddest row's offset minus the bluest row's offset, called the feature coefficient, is -0.1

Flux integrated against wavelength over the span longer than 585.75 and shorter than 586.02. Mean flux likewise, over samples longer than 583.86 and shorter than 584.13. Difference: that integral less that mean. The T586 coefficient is -14.3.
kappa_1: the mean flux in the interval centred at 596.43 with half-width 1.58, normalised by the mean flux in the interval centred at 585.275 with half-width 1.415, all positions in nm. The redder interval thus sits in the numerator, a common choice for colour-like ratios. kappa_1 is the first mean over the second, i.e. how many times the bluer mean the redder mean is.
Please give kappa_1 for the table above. 0.98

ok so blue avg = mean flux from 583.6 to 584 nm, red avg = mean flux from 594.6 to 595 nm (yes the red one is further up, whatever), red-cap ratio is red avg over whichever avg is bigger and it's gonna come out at 1.00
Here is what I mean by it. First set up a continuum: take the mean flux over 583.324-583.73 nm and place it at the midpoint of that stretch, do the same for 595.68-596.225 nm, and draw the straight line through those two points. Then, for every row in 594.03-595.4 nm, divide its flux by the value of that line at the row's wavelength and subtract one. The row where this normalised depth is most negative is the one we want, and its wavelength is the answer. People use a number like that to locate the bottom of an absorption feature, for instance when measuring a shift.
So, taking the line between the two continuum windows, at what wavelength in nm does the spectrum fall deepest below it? 594.238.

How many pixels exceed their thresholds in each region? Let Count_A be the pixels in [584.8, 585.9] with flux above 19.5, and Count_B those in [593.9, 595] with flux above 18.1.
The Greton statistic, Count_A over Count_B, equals 0.29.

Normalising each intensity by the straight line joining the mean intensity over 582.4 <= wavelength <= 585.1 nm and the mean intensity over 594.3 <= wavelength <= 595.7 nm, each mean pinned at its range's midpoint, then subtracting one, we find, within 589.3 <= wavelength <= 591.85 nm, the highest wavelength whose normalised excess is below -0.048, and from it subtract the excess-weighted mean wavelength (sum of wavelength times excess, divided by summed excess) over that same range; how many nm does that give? 1.56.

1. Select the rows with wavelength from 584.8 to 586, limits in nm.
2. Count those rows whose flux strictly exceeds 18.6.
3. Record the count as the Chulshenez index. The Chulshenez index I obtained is 7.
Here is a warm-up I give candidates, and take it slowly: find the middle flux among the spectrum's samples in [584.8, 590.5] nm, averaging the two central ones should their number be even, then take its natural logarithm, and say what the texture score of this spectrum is 2.89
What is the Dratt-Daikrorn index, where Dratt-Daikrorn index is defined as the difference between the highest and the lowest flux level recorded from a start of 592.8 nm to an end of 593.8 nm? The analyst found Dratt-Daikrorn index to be 1.4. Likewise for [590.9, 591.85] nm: 1.2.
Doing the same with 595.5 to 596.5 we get 3.6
